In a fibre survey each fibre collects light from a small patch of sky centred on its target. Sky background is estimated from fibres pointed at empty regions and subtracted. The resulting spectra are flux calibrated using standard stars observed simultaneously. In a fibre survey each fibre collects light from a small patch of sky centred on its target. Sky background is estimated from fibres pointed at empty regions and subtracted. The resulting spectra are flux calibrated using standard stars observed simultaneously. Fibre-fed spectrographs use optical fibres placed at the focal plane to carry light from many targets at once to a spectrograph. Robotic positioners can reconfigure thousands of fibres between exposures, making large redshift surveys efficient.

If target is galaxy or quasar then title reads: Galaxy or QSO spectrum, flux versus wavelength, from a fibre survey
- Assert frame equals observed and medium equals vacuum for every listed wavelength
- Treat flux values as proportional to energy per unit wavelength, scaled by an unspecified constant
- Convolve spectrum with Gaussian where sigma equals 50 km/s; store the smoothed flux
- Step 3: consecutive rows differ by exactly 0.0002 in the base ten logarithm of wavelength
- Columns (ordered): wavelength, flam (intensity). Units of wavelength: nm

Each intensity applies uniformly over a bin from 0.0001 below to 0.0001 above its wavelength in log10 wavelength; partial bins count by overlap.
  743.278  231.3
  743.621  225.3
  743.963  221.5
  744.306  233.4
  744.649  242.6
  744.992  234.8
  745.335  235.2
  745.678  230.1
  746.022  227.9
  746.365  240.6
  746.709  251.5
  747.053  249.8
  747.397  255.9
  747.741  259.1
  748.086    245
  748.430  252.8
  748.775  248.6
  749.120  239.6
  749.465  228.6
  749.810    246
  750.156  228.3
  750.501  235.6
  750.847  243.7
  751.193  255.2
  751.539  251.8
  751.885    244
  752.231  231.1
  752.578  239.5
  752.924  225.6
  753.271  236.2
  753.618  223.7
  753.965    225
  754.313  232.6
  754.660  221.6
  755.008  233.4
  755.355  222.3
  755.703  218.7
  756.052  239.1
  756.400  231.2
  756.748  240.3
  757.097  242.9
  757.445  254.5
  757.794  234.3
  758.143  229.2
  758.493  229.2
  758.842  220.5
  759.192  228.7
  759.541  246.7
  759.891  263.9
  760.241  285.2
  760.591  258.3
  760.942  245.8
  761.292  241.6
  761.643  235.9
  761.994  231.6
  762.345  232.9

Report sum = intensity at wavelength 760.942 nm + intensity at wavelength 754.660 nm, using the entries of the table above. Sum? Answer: 467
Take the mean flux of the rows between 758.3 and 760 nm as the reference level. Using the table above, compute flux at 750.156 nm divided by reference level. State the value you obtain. 0.96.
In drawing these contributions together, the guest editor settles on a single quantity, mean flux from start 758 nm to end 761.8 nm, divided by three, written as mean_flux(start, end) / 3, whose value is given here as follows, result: 81.4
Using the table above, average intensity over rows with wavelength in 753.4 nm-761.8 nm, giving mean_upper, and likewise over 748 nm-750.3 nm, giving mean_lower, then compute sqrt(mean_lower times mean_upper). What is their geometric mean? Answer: 239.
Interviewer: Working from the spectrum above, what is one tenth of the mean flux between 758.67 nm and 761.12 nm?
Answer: 25.0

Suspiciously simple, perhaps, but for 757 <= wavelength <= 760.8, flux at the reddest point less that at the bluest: 15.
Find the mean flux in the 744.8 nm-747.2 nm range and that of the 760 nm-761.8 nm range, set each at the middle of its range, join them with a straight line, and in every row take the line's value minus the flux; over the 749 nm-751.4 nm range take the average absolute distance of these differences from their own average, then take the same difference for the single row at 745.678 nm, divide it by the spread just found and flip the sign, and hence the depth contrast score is -1.1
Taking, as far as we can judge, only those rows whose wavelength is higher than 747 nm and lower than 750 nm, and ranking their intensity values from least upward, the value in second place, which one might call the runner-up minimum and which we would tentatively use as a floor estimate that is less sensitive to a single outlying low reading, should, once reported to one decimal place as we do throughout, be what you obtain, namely 239.6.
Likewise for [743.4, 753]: 225.3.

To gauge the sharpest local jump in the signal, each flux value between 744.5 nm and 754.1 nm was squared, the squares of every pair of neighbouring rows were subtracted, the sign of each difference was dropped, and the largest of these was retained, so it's 8395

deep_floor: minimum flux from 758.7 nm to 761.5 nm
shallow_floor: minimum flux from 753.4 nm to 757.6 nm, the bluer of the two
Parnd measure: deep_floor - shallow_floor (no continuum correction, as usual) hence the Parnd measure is 2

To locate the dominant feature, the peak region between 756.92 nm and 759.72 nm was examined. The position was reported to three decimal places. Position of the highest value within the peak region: 757.445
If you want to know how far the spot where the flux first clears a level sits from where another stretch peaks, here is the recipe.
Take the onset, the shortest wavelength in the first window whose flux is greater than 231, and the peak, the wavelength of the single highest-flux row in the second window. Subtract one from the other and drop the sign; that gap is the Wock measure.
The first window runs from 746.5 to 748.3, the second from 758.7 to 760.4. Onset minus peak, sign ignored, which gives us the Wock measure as 13.53 nm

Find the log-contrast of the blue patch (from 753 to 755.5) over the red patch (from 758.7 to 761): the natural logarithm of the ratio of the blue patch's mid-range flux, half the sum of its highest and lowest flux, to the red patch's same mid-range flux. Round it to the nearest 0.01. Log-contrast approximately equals -0.10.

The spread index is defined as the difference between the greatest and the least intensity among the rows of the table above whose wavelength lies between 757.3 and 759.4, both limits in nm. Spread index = 34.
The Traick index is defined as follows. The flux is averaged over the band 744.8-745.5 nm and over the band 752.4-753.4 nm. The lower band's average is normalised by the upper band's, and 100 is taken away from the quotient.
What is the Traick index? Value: -99.0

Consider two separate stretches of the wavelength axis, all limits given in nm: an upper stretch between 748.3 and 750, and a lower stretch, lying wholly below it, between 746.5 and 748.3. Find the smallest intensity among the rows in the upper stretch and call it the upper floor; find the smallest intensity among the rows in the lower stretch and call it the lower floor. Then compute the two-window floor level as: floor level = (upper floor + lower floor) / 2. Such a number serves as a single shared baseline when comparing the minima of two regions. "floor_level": 237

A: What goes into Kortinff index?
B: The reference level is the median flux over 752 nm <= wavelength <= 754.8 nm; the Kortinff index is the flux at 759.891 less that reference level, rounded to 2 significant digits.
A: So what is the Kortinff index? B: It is 36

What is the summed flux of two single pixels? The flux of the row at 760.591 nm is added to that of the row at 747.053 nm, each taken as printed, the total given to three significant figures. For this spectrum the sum 508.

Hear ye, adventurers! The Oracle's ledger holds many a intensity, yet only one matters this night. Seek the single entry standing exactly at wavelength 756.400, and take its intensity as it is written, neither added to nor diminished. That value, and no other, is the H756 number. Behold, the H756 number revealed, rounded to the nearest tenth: 231.2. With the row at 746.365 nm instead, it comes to 240.6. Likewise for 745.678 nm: 230.1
